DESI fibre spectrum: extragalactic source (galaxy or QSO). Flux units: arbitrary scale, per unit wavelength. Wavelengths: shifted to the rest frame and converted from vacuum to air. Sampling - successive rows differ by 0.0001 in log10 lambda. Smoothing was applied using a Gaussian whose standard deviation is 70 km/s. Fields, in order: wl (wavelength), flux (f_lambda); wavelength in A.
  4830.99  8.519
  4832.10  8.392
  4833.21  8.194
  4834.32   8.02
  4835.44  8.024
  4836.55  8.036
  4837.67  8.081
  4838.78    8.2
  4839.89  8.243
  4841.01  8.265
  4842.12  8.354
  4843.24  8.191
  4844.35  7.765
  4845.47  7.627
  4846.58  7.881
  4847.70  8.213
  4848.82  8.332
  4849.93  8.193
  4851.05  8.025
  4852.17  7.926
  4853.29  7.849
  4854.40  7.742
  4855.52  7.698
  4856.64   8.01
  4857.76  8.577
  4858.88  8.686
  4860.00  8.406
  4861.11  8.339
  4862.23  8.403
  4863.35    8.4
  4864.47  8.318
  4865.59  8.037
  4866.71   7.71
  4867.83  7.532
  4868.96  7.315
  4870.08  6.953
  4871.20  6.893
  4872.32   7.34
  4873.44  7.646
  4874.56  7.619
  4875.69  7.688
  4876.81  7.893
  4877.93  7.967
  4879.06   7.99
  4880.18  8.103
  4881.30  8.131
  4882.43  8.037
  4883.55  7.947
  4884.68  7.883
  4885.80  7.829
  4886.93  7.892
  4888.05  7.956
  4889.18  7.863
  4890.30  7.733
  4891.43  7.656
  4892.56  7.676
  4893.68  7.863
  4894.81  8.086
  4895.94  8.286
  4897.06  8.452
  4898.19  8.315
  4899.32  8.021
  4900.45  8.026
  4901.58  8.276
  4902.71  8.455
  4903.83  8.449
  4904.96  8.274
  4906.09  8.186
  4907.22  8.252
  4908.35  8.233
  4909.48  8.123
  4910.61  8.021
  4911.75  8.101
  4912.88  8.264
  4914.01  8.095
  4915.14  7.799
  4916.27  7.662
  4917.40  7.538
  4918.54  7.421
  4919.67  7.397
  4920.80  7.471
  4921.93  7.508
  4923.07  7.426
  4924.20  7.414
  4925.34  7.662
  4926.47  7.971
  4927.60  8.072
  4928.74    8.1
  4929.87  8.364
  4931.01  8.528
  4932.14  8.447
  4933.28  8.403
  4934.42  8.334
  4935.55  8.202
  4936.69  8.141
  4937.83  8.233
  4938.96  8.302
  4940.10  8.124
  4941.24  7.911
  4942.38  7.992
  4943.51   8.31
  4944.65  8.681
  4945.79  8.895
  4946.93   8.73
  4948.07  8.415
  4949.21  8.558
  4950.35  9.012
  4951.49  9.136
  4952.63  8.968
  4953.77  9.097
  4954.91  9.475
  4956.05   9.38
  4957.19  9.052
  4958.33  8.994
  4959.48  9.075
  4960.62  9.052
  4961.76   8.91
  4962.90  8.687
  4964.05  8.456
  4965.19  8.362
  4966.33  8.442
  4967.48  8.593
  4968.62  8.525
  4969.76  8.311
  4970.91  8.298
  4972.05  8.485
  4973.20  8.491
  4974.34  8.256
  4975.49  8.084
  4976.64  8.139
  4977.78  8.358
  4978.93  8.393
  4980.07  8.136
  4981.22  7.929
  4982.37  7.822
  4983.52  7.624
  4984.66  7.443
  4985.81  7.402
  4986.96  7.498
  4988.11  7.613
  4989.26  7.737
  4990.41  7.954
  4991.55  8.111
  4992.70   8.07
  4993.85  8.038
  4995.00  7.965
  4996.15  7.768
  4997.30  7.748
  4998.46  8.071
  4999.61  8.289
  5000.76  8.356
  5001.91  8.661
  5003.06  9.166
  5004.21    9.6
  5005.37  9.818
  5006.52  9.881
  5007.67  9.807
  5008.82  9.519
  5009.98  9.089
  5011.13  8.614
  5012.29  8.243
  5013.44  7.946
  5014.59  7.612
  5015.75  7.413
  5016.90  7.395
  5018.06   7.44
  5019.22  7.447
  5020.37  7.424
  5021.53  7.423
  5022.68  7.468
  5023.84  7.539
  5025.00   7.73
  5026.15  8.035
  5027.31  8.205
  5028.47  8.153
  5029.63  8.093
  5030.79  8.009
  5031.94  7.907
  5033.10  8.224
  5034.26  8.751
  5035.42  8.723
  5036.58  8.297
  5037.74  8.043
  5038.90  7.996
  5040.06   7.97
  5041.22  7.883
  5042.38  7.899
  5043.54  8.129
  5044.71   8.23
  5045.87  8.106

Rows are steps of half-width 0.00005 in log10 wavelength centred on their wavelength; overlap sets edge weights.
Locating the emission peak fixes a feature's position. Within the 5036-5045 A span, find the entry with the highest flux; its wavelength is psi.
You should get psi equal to 5036.58 A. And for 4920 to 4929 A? 4928.74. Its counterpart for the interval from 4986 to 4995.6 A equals 4991.55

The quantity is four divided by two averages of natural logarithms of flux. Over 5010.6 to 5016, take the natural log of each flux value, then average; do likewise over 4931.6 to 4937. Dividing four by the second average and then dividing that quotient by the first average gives 0.911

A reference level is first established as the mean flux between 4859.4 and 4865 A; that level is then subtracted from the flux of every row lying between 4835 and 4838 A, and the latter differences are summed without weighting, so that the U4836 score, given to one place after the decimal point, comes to -1.0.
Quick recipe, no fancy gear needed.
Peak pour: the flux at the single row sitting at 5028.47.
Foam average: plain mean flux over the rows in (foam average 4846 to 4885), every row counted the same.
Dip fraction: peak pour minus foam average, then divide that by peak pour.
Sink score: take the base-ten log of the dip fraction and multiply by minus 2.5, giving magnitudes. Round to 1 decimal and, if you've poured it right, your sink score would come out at 3.9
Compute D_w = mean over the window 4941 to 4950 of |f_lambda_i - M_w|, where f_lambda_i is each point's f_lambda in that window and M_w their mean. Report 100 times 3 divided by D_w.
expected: 1073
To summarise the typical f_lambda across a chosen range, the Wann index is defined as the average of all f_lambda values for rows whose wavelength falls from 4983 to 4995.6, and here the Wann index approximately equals 7.77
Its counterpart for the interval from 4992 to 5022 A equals 8.34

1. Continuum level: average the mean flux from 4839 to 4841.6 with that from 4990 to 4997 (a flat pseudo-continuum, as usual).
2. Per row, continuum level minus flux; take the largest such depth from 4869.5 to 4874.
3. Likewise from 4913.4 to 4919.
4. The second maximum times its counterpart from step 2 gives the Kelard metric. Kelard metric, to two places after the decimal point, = 0.86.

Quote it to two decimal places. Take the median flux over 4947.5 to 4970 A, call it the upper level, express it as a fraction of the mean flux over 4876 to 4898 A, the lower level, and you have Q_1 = 1.12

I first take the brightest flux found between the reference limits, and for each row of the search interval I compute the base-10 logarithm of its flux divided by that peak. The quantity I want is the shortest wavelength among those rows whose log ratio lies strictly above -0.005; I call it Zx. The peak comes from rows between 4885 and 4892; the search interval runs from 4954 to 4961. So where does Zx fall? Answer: 4954.91 A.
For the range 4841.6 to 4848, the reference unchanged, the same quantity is 4842.12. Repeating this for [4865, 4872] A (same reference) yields 4865.59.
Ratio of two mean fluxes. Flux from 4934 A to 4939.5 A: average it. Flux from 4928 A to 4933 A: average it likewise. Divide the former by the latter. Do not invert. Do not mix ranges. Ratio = 0.99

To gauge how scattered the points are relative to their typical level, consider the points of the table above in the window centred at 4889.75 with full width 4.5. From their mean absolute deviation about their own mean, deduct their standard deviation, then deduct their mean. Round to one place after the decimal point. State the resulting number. -7.8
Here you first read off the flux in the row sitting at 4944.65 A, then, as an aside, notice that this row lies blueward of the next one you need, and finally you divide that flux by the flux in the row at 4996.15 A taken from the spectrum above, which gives 1.12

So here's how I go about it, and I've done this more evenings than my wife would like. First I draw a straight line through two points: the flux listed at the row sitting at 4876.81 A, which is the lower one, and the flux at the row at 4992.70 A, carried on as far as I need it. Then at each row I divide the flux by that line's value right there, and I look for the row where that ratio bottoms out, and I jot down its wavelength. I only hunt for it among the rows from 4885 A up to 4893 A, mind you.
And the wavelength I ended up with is 4891.43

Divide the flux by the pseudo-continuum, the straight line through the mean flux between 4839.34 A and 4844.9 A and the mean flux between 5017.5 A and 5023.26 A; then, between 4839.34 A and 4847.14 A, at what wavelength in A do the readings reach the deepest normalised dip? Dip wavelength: 4845.47 A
